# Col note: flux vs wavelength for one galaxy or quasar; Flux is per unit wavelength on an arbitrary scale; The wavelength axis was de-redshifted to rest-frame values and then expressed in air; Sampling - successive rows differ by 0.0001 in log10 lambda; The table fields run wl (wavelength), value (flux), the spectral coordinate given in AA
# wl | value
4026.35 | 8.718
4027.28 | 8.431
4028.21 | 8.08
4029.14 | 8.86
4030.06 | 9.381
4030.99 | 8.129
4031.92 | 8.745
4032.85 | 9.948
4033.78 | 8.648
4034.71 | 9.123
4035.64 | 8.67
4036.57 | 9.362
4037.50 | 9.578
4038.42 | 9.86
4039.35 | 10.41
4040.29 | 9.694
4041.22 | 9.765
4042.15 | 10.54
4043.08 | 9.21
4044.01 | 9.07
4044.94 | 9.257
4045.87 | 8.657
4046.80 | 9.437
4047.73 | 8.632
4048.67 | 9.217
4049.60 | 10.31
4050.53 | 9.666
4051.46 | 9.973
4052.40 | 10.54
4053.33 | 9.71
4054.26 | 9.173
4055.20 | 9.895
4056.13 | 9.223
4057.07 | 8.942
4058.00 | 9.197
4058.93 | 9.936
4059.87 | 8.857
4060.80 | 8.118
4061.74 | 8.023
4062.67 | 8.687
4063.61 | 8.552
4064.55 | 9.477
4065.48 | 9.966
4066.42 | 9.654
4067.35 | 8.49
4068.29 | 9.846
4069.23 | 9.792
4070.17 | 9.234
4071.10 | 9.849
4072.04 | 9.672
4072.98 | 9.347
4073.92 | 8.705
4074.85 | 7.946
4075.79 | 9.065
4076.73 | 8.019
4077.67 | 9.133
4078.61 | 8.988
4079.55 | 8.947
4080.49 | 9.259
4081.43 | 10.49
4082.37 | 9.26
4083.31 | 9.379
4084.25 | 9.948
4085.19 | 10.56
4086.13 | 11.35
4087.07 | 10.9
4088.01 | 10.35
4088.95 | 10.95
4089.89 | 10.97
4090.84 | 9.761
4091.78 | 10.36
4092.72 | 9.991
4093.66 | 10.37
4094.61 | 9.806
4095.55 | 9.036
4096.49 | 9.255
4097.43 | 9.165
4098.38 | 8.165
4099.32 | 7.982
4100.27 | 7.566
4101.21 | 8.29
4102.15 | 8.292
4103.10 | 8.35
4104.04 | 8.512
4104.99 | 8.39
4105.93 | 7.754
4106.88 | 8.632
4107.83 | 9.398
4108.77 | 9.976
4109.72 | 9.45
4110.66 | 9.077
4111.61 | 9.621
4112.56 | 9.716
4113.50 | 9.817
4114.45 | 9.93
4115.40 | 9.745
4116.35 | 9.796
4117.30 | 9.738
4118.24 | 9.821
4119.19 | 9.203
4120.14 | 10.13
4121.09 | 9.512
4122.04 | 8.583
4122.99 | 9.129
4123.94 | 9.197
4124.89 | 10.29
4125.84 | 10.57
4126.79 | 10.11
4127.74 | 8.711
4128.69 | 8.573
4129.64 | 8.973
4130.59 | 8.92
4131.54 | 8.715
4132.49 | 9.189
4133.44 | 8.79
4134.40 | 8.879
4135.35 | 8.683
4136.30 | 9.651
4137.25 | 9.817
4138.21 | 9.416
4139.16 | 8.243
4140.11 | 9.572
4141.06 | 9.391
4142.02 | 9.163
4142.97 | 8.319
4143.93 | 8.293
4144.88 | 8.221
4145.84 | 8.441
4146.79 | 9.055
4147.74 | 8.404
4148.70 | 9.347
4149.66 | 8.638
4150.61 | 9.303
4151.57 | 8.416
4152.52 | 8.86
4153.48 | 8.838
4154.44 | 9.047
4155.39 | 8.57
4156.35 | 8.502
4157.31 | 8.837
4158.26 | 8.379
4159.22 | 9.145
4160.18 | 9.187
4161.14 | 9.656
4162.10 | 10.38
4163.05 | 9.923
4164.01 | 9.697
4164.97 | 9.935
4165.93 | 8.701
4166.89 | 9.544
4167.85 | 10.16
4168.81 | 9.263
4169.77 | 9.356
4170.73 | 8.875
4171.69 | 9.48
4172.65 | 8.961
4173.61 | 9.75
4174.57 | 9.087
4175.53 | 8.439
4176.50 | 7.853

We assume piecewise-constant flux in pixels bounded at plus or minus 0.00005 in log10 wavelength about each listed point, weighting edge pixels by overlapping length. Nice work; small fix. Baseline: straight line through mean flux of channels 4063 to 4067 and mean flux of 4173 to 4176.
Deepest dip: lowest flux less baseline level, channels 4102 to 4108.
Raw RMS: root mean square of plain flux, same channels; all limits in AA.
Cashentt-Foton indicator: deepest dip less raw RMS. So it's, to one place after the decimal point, -10.0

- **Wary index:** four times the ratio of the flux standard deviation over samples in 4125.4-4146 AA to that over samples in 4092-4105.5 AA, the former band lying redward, 3.1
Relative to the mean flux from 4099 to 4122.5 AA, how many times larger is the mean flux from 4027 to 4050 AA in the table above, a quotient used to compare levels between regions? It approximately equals 1.02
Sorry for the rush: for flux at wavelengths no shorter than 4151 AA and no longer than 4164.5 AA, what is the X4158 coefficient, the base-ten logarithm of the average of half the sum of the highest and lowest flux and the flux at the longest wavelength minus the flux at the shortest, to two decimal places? 0.73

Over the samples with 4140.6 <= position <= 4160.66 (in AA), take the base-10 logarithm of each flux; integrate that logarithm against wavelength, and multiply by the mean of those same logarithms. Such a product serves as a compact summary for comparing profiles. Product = 17.8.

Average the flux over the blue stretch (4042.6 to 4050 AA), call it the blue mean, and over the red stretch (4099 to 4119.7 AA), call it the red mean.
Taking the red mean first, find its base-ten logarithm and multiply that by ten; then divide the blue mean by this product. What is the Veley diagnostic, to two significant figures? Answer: 0.96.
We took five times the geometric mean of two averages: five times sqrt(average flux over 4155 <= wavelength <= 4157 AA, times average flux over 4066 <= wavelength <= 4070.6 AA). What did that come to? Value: 44.8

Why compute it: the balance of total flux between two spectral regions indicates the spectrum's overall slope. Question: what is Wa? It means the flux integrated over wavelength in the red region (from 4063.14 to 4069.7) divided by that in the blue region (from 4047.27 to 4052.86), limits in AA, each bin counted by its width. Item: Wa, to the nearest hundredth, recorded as 1.13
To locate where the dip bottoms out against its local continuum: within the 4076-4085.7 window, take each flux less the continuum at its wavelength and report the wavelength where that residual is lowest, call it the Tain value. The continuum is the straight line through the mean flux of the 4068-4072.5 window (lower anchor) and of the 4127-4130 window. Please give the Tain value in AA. 4076.73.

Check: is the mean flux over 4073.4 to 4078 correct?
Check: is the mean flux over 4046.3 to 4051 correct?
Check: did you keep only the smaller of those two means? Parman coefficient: 8.57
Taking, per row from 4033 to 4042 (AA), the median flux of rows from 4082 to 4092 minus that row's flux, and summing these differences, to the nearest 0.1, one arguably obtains 8.1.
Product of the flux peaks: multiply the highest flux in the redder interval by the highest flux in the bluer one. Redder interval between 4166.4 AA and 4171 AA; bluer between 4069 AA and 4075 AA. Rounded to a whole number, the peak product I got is 100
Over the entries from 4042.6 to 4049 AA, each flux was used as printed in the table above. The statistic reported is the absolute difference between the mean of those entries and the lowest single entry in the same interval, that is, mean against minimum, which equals 0.44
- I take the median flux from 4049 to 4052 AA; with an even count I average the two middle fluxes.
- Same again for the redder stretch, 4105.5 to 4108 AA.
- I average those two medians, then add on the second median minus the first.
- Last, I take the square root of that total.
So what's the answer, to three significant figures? 2.82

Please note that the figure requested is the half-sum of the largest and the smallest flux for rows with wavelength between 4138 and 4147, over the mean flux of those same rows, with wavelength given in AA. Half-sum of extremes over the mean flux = 1.01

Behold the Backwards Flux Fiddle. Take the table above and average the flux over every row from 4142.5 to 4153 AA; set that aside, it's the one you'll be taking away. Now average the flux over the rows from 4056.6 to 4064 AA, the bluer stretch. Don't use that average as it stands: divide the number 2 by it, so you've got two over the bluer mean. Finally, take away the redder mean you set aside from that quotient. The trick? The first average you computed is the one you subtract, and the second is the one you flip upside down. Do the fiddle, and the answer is -8.44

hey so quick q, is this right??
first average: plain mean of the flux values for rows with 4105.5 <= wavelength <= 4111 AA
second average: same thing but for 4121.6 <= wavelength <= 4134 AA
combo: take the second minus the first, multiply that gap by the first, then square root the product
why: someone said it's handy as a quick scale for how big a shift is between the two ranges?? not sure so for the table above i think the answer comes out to 1.2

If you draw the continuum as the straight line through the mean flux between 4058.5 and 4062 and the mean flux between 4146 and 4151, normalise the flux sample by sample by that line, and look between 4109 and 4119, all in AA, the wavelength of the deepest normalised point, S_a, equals 4110.66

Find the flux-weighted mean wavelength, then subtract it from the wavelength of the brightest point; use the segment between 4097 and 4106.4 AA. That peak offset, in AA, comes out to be -4.2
